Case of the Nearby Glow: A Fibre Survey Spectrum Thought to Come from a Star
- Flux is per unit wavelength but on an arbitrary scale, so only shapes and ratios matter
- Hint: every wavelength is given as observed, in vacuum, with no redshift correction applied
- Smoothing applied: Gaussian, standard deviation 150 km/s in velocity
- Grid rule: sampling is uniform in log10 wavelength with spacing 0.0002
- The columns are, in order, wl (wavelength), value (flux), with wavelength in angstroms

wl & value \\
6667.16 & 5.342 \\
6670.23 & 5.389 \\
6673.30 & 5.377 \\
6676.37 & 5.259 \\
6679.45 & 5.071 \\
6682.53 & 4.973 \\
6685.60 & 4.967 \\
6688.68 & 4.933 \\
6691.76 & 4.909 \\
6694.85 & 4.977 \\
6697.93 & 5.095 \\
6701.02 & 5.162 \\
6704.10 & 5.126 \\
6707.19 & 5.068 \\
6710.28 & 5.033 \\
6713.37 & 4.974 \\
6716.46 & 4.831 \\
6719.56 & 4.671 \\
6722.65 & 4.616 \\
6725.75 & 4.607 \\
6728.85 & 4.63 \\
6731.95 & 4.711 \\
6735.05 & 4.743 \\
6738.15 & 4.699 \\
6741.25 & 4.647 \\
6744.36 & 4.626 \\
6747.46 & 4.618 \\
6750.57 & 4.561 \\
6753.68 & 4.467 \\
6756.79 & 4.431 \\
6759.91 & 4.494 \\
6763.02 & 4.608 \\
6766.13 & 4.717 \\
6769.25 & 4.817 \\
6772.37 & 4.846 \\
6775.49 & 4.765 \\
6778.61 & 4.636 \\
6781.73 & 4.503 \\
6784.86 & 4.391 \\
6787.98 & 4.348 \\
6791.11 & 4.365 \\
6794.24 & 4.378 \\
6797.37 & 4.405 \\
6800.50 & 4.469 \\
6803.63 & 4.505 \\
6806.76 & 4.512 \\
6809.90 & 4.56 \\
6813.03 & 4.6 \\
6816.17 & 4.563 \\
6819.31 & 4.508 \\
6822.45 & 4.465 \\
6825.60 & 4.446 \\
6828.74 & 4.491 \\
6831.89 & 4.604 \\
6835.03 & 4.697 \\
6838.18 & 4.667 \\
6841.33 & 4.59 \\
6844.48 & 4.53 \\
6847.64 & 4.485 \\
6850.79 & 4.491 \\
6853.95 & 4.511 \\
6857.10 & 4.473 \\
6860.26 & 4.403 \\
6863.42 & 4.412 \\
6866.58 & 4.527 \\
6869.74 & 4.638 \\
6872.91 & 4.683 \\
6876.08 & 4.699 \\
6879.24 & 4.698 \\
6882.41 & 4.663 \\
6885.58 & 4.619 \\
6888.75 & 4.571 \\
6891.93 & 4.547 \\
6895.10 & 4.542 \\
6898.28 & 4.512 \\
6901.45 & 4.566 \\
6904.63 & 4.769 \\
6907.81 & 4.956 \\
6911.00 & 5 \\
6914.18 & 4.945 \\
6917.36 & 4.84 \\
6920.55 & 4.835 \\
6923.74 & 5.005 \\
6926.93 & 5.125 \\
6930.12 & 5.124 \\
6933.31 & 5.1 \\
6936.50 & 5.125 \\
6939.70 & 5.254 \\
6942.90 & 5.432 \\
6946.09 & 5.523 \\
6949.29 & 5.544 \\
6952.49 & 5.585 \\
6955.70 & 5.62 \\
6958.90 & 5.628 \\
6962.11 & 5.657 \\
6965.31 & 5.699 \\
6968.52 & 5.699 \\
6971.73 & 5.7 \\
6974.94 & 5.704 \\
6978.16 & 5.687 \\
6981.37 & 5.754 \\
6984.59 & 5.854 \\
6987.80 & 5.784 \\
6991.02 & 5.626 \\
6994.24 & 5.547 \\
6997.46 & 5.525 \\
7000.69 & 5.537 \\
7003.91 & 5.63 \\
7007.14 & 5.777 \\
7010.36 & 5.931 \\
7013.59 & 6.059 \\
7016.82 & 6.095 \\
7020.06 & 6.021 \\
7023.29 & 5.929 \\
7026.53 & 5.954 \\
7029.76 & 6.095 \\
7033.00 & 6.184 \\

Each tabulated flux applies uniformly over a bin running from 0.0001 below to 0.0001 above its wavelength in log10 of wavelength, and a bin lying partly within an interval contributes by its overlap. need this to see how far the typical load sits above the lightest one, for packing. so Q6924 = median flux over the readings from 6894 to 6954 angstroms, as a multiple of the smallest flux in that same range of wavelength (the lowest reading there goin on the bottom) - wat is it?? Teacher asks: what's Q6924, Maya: 1.11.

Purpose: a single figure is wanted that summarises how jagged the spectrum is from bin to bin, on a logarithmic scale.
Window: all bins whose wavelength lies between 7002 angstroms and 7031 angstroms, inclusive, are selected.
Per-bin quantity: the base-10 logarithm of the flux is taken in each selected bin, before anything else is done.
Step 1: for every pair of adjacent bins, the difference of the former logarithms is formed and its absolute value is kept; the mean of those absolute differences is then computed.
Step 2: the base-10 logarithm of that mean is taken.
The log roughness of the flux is -2.14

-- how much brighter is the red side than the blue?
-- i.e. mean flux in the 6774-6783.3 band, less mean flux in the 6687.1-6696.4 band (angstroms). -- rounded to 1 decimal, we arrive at -0.3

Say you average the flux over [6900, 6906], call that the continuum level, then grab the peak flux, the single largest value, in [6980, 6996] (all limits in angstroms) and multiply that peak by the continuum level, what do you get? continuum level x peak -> 27.3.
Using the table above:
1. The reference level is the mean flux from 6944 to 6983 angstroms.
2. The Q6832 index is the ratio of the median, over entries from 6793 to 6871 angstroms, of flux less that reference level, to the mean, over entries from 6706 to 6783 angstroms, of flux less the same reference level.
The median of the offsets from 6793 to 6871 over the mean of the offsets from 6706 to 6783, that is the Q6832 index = 1.2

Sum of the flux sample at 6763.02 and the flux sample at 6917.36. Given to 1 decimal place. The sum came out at 9.4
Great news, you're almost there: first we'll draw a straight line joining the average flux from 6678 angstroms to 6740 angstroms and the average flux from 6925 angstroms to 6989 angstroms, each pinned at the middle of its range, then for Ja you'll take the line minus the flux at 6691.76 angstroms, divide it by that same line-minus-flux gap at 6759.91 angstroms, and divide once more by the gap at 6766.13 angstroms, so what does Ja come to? 0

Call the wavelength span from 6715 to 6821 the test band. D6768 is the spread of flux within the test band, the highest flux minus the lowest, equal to 0.50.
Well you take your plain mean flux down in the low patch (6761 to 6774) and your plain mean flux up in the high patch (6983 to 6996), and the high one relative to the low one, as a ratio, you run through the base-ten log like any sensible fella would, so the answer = 0.08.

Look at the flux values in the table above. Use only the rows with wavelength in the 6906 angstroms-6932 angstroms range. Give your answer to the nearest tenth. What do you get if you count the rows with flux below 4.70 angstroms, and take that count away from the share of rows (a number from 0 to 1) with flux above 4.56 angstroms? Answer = 1.0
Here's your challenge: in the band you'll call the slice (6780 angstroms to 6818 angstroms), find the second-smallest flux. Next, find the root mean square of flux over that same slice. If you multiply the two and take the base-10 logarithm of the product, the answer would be 1.29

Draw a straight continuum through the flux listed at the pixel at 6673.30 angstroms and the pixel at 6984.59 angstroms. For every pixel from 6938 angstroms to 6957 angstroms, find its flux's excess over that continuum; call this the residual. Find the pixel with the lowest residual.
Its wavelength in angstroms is 6939.70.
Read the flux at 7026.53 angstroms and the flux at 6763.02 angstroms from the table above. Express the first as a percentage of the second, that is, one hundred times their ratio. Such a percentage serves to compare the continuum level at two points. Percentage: 129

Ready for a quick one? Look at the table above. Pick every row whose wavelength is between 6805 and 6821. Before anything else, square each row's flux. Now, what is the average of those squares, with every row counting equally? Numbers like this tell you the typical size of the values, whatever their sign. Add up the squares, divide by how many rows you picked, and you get 20.7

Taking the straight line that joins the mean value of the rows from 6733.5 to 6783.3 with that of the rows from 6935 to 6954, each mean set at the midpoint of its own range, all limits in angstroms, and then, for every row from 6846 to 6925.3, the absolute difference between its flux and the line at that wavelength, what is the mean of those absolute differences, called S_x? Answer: 0.51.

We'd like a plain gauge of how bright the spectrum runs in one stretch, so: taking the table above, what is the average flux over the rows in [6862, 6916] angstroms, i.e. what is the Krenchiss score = 4.67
